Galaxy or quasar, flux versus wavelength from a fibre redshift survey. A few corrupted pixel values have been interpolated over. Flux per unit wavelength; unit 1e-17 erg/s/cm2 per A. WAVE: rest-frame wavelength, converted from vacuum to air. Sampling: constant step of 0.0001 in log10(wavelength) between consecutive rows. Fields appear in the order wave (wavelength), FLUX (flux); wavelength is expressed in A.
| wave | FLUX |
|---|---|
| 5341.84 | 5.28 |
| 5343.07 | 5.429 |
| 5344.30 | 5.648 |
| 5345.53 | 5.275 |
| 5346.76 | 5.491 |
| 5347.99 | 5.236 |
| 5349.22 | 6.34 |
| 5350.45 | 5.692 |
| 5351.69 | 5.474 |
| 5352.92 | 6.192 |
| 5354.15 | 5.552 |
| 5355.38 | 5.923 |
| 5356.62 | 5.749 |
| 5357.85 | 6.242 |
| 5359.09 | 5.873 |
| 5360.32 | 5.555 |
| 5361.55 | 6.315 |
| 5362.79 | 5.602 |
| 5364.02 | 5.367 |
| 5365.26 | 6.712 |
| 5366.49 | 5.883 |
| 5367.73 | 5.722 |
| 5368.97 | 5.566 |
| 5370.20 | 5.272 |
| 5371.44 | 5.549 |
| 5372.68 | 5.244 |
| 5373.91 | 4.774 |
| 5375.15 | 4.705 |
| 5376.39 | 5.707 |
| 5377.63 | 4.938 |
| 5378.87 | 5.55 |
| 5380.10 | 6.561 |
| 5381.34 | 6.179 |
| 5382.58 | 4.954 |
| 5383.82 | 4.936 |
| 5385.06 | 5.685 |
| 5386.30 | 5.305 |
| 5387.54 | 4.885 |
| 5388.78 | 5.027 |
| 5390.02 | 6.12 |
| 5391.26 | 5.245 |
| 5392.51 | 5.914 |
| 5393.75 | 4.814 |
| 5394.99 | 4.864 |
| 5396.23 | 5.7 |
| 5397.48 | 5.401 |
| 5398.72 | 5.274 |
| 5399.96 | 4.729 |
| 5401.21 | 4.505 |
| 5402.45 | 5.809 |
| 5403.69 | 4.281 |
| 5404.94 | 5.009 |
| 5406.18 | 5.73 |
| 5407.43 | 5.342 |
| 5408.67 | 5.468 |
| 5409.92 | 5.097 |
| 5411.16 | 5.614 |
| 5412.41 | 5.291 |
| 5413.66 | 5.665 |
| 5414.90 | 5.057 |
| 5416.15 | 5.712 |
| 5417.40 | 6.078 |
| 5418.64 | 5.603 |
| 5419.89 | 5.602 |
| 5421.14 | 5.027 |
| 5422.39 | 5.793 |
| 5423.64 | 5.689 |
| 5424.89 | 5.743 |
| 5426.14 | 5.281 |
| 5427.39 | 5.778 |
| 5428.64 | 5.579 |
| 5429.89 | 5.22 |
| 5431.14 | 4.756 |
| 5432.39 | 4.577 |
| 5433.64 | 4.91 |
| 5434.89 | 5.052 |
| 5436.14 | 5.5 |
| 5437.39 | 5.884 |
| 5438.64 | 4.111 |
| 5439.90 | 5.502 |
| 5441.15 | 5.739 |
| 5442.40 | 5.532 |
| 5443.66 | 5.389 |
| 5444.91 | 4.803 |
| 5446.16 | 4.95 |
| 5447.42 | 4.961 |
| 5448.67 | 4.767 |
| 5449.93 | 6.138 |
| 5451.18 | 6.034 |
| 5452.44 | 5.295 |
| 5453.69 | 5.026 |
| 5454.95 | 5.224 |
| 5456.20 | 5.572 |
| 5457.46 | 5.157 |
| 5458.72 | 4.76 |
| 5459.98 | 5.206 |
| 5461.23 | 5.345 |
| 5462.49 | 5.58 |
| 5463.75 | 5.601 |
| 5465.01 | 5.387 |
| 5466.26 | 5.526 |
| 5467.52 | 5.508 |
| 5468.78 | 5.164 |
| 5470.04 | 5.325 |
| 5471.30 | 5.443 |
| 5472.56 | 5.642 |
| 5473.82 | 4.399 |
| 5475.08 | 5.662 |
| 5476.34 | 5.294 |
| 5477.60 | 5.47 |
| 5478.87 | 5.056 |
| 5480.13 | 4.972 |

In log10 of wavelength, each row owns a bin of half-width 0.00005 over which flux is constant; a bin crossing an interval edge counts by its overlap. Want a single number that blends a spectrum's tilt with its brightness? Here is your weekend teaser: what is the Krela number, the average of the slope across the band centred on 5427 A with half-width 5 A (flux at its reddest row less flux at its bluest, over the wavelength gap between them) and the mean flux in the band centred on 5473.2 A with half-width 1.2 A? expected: 2.45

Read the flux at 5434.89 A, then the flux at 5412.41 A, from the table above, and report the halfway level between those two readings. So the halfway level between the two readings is 5.2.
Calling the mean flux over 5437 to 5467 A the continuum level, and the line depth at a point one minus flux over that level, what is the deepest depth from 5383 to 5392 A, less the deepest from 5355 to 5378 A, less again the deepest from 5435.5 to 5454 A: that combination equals -0.26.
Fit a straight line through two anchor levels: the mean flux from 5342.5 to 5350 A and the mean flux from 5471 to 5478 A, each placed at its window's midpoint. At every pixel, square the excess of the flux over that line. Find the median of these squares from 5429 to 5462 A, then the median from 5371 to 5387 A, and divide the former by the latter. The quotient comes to 0.4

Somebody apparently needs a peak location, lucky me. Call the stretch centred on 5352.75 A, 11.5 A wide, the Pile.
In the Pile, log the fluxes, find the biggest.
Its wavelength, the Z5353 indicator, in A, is 5349.22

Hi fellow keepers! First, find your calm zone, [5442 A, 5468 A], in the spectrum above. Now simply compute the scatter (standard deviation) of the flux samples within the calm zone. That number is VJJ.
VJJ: 0.37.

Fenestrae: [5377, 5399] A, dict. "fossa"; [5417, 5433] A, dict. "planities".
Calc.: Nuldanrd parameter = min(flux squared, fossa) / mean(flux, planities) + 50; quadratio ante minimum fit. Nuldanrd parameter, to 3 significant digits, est 54.3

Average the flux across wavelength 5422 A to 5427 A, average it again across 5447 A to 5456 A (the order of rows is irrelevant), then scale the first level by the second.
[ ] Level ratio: 1.05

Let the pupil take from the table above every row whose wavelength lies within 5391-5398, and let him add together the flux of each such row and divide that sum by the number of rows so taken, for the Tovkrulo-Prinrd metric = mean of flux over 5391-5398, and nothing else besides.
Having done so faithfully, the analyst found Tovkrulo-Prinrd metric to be 5.32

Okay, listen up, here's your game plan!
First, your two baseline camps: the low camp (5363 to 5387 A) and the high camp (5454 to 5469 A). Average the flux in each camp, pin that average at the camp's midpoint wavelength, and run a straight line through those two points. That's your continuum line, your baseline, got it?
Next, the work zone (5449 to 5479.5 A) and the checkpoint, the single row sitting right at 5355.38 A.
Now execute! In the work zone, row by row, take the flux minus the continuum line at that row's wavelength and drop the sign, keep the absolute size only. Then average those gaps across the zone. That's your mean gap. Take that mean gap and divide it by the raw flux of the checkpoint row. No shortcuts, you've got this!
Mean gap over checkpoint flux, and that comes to 0.045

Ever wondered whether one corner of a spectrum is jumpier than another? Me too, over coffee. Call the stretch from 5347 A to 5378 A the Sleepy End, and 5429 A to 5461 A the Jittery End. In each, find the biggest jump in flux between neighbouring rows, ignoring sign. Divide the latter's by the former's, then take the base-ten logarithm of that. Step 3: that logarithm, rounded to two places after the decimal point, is 0.12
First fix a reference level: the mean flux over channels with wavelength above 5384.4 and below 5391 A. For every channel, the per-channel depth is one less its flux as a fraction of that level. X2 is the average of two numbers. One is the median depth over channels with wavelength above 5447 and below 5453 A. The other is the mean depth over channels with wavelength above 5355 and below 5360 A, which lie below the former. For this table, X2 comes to -0.04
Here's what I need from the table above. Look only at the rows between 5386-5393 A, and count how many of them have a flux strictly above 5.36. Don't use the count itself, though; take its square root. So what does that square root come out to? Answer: 1.4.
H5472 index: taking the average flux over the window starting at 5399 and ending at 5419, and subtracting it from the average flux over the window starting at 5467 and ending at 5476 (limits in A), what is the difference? -0.01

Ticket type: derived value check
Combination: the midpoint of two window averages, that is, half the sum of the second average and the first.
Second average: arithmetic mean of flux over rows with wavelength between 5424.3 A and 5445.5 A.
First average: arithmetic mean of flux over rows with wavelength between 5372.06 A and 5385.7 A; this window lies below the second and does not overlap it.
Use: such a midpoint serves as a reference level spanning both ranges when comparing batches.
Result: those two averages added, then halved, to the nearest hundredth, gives 5.32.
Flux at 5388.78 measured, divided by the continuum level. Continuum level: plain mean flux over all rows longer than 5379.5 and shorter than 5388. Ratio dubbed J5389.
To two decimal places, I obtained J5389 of 0.91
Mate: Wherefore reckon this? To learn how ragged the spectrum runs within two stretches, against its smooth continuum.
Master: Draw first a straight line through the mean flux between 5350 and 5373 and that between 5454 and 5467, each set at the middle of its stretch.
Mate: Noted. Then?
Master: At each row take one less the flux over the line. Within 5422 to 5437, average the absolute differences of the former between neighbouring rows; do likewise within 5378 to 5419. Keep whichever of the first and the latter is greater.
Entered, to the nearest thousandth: 0.104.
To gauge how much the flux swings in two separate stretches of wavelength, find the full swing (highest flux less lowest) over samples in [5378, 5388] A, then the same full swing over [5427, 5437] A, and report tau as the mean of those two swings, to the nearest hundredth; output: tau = 1.44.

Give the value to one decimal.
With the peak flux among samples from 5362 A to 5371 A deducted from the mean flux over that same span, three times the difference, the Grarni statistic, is -2.9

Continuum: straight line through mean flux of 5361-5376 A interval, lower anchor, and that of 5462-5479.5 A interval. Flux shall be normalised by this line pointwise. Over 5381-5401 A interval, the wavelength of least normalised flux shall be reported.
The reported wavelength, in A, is 5399.96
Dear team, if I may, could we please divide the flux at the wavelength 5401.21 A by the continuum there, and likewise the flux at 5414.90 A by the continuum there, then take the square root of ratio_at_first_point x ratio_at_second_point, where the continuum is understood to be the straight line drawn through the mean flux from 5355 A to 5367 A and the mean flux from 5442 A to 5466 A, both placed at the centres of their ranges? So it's 0.85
